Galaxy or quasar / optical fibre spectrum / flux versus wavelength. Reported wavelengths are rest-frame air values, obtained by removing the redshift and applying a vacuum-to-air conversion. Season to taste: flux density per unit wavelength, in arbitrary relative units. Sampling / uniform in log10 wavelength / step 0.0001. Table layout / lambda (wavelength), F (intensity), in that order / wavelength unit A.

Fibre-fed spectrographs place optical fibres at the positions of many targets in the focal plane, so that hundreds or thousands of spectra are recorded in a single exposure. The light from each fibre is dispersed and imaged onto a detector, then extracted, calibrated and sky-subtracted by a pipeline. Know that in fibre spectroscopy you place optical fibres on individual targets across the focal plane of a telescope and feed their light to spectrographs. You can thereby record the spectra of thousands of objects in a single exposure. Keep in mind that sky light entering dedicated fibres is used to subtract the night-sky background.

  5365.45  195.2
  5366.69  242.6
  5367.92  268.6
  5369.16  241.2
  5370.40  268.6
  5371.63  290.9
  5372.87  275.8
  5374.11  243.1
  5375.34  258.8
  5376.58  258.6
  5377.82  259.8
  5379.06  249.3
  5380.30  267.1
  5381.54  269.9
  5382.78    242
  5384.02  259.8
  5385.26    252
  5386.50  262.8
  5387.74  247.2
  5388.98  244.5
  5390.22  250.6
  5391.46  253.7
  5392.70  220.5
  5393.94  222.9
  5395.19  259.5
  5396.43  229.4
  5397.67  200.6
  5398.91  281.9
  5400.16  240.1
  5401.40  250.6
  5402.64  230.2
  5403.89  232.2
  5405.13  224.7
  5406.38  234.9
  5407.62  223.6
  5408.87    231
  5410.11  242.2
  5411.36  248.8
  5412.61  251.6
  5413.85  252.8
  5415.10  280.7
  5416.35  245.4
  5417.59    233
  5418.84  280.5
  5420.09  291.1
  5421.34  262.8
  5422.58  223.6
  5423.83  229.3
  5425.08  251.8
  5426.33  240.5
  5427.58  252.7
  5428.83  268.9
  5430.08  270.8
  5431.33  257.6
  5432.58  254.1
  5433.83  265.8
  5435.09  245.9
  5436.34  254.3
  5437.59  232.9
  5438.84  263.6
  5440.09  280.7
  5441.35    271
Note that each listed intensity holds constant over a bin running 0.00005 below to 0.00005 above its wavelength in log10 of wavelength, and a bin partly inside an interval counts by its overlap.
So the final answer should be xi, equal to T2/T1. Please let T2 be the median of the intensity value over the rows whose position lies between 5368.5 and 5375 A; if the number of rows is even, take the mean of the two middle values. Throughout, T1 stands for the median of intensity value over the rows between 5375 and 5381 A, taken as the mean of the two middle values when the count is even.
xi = 1.04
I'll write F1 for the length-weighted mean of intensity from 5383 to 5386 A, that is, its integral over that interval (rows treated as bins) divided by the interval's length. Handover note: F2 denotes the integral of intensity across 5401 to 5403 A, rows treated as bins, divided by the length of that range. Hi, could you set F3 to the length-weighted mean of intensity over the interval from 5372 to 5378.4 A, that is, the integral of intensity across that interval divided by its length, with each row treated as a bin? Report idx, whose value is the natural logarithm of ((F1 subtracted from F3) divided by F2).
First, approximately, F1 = 254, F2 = 241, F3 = 260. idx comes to -3.7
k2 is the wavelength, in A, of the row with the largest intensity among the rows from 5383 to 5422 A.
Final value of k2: 5420.09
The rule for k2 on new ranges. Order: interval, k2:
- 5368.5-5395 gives 5371.63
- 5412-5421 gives 5420.09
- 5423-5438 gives 5430.08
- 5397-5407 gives 5398.91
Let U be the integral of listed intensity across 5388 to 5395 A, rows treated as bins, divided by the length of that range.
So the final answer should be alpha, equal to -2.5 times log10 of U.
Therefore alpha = -5.951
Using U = 240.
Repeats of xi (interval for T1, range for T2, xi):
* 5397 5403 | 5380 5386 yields 1.08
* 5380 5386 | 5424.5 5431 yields 0.97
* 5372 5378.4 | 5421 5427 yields 0.93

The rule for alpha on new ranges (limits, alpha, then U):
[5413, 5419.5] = -6.031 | 259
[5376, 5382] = -6.039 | 260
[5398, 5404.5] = -5.972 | 245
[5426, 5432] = -6.033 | 259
